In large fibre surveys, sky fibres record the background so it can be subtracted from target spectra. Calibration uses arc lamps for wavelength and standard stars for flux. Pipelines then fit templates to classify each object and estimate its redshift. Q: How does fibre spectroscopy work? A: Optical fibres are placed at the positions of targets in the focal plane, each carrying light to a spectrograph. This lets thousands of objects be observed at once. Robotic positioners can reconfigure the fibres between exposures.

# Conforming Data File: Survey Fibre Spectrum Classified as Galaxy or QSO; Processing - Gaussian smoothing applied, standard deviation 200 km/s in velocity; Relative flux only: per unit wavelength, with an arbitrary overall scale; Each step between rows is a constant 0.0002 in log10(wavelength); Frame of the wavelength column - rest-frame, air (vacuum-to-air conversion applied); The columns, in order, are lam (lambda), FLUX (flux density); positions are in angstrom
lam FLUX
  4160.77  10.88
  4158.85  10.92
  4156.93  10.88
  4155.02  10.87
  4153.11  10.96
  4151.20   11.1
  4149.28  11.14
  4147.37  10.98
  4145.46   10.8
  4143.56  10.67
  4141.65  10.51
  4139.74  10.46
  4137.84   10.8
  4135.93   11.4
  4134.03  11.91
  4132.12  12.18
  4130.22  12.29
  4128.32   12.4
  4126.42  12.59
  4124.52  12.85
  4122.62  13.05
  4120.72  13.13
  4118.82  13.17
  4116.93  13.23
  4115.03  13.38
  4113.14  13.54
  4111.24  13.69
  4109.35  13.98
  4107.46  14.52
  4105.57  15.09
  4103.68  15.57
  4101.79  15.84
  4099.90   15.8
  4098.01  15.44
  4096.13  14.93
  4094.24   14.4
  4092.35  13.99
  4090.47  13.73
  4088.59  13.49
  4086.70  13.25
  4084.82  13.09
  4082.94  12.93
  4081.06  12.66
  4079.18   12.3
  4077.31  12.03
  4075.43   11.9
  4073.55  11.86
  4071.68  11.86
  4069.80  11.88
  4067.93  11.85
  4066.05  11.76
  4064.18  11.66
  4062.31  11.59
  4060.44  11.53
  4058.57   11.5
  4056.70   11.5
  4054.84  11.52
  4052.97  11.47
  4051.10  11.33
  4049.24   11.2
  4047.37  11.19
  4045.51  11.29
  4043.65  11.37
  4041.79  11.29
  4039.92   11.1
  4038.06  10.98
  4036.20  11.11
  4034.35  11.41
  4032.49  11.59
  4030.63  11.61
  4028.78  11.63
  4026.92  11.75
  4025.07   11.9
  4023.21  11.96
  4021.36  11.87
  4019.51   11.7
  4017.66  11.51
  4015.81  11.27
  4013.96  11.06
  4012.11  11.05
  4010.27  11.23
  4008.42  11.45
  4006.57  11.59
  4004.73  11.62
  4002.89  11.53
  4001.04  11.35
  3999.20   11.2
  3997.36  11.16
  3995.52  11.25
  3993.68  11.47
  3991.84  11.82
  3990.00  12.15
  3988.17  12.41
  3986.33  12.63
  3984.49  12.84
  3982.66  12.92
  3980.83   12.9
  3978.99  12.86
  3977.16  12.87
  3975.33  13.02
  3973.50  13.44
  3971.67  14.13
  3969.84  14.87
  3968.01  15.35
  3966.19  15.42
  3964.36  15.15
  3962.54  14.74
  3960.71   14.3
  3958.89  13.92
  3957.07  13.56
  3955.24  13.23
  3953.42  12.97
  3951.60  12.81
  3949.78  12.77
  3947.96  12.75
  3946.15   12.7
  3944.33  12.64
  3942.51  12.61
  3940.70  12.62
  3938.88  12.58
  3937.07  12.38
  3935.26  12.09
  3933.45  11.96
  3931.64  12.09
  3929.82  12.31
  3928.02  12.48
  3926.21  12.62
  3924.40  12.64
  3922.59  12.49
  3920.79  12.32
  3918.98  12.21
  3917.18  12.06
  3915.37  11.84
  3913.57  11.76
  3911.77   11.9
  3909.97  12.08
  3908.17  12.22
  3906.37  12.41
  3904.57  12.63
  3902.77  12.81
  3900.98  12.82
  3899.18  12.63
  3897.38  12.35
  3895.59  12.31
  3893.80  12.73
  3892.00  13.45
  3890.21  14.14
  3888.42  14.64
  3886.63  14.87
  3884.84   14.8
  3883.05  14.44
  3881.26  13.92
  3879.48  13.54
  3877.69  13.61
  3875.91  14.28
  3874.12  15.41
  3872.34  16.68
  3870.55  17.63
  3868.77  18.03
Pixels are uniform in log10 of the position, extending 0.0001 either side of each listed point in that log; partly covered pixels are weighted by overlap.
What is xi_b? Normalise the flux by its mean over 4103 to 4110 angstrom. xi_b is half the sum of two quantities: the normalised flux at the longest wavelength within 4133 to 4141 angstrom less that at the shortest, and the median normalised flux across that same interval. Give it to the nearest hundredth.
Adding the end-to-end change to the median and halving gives 0.33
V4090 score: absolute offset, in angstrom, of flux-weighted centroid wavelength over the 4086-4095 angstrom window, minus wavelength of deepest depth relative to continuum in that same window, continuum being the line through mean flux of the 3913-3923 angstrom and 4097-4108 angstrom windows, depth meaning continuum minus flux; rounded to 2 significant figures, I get 3.8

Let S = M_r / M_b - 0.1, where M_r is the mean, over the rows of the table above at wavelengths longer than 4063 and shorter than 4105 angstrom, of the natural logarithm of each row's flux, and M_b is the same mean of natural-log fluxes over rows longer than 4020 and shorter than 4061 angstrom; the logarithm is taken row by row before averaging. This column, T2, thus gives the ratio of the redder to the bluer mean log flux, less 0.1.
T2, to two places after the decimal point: 0.96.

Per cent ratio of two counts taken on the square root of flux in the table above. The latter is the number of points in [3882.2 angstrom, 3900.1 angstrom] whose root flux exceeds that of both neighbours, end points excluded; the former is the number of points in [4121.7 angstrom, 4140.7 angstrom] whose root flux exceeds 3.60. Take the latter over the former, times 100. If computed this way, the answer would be 100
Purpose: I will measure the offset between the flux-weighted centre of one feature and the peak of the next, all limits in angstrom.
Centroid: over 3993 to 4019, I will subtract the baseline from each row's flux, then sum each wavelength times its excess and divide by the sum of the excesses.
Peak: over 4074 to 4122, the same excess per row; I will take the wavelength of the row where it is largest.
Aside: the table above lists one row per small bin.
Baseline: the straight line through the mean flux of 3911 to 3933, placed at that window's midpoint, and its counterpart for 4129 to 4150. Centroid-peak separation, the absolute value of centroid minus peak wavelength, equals 96.4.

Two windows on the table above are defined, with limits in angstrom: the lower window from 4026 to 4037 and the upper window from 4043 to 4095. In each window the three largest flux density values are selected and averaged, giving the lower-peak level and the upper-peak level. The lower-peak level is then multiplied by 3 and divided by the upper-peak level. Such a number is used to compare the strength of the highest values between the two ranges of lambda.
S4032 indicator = 2.49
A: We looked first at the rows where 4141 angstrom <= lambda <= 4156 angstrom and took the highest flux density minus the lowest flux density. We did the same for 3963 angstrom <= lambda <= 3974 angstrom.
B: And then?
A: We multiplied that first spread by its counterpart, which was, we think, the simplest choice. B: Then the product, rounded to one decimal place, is 1.2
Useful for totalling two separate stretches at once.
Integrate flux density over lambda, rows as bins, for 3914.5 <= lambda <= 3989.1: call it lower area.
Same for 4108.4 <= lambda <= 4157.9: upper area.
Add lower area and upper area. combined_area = 1566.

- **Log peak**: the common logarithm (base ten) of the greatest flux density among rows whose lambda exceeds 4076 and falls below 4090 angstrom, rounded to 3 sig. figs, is 1.13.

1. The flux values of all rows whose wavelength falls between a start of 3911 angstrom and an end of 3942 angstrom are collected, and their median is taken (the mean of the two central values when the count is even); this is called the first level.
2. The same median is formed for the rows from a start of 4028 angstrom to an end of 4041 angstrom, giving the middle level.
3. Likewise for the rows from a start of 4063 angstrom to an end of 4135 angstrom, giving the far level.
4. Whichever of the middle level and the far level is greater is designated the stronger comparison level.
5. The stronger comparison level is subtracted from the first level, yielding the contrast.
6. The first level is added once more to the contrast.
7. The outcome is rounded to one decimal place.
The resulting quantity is 11.5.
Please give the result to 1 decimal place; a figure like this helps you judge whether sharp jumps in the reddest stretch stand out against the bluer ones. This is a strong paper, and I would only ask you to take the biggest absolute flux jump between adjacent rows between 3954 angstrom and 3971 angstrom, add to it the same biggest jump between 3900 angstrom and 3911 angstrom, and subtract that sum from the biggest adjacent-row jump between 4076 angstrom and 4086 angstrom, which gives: -0.3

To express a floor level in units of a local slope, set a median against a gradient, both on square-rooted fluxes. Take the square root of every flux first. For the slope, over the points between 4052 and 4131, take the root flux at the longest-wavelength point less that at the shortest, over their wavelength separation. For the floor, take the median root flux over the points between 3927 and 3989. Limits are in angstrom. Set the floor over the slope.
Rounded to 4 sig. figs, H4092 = 2328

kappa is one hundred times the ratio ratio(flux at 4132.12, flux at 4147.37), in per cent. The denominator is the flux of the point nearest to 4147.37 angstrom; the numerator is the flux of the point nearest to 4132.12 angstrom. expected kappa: 111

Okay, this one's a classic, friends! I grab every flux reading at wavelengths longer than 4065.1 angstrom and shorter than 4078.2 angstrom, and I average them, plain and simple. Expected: 11.9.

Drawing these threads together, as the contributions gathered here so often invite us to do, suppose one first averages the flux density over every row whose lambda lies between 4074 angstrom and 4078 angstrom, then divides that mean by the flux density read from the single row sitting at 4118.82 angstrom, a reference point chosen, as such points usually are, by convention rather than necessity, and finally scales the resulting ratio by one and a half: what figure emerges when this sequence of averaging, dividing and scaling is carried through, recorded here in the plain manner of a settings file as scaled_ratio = 1.36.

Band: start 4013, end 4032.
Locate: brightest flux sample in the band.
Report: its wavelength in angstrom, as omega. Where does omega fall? 4023.21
